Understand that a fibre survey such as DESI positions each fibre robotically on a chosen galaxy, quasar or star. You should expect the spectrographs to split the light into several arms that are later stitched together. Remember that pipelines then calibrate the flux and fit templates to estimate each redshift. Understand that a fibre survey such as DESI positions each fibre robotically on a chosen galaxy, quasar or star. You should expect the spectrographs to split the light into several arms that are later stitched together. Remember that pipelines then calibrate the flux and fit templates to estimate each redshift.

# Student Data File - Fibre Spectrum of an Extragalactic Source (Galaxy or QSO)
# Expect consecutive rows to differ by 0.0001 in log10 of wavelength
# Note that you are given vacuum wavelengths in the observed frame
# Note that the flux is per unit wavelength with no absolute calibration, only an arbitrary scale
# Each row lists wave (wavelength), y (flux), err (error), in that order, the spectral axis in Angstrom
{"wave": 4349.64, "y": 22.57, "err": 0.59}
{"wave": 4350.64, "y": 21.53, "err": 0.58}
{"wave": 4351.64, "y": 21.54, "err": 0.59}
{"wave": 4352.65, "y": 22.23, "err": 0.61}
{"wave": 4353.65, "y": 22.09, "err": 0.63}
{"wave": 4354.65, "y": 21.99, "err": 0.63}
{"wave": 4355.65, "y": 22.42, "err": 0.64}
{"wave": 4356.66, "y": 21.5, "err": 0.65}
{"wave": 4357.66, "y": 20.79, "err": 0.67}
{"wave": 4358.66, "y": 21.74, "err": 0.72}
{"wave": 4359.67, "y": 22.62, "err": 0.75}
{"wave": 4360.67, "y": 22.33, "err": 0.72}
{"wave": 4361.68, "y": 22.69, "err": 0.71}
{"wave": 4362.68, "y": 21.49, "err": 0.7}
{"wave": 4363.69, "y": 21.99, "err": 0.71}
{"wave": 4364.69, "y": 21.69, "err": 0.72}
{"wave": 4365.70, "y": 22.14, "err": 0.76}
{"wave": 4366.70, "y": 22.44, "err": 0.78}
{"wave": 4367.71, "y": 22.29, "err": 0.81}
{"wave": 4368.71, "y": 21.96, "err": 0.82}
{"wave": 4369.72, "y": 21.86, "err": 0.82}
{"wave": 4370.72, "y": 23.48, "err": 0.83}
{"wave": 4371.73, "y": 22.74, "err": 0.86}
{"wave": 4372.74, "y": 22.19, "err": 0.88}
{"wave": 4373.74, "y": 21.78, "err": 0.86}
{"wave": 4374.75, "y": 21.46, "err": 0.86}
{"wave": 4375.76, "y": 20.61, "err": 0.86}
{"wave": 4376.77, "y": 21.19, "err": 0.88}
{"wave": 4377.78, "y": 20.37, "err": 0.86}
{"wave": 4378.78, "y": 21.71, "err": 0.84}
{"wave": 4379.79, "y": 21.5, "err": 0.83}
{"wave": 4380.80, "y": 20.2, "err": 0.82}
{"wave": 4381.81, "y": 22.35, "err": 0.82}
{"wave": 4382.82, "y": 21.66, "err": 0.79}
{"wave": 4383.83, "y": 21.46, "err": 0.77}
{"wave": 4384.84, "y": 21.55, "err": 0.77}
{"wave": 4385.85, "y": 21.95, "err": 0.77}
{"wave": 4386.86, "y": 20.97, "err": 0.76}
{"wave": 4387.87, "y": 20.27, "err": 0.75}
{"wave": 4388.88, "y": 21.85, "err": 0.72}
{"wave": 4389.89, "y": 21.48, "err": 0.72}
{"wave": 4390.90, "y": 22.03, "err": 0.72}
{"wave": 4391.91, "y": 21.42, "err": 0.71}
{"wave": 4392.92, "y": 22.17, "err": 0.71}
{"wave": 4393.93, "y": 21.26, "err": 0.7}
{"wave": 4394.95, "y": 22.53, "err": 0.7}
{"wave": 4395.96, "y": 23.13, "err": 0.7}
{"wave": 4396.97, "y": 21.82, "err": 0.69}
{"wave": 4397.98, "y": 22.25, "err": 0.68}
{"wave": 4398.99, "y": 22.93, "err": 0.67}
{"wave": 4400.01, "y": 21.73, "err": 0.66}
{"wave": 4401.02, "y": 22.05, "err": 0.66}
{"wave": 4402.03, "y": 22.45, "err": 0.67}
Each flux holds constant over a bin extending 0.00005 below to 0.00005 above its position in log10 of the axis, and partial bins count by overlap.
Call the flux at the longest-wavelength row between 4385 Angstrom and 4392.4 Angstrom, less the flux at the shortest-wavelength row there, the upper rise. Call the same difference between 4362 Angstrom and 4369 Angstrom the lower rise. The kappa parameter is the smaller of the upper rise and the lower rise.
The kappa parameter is -0.5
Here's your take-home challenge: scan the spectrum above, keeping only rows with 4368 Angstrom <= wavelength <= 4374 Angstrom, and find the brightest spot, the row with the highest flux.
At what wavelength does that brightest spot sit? 4370.72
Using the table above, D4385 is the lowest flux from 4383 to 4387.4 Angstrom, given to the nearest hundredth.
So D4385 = 20.97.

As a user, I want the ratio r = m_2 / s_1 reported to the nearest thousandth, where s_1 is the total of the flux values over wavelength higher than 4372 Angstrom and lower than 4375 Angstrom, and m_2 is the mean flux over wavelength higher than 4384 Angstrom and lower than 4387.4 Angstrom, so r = 0.328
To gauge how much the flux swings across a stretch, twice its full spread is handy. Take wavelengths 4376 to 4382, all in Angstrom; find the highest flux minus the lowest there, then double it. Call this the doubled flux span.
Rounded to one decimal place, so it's 4.3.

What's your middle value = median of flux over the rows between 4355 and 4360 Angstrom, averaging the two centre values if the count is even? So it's 21.7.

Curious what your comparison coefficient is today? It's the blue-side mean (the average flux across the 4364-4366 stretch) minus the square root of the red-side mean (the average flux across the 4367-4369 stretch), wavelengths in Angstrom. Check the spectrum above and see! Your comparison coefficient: 17.2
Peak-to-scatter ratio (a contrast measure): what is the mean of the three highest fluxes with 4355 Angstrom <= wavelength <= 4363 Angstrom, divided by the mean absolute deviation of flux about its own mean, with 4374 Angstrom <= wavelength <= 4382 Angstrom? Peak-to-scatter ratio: 39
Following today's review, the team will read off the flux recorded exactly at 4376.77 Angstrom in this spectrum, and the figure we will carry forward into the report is 21.19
